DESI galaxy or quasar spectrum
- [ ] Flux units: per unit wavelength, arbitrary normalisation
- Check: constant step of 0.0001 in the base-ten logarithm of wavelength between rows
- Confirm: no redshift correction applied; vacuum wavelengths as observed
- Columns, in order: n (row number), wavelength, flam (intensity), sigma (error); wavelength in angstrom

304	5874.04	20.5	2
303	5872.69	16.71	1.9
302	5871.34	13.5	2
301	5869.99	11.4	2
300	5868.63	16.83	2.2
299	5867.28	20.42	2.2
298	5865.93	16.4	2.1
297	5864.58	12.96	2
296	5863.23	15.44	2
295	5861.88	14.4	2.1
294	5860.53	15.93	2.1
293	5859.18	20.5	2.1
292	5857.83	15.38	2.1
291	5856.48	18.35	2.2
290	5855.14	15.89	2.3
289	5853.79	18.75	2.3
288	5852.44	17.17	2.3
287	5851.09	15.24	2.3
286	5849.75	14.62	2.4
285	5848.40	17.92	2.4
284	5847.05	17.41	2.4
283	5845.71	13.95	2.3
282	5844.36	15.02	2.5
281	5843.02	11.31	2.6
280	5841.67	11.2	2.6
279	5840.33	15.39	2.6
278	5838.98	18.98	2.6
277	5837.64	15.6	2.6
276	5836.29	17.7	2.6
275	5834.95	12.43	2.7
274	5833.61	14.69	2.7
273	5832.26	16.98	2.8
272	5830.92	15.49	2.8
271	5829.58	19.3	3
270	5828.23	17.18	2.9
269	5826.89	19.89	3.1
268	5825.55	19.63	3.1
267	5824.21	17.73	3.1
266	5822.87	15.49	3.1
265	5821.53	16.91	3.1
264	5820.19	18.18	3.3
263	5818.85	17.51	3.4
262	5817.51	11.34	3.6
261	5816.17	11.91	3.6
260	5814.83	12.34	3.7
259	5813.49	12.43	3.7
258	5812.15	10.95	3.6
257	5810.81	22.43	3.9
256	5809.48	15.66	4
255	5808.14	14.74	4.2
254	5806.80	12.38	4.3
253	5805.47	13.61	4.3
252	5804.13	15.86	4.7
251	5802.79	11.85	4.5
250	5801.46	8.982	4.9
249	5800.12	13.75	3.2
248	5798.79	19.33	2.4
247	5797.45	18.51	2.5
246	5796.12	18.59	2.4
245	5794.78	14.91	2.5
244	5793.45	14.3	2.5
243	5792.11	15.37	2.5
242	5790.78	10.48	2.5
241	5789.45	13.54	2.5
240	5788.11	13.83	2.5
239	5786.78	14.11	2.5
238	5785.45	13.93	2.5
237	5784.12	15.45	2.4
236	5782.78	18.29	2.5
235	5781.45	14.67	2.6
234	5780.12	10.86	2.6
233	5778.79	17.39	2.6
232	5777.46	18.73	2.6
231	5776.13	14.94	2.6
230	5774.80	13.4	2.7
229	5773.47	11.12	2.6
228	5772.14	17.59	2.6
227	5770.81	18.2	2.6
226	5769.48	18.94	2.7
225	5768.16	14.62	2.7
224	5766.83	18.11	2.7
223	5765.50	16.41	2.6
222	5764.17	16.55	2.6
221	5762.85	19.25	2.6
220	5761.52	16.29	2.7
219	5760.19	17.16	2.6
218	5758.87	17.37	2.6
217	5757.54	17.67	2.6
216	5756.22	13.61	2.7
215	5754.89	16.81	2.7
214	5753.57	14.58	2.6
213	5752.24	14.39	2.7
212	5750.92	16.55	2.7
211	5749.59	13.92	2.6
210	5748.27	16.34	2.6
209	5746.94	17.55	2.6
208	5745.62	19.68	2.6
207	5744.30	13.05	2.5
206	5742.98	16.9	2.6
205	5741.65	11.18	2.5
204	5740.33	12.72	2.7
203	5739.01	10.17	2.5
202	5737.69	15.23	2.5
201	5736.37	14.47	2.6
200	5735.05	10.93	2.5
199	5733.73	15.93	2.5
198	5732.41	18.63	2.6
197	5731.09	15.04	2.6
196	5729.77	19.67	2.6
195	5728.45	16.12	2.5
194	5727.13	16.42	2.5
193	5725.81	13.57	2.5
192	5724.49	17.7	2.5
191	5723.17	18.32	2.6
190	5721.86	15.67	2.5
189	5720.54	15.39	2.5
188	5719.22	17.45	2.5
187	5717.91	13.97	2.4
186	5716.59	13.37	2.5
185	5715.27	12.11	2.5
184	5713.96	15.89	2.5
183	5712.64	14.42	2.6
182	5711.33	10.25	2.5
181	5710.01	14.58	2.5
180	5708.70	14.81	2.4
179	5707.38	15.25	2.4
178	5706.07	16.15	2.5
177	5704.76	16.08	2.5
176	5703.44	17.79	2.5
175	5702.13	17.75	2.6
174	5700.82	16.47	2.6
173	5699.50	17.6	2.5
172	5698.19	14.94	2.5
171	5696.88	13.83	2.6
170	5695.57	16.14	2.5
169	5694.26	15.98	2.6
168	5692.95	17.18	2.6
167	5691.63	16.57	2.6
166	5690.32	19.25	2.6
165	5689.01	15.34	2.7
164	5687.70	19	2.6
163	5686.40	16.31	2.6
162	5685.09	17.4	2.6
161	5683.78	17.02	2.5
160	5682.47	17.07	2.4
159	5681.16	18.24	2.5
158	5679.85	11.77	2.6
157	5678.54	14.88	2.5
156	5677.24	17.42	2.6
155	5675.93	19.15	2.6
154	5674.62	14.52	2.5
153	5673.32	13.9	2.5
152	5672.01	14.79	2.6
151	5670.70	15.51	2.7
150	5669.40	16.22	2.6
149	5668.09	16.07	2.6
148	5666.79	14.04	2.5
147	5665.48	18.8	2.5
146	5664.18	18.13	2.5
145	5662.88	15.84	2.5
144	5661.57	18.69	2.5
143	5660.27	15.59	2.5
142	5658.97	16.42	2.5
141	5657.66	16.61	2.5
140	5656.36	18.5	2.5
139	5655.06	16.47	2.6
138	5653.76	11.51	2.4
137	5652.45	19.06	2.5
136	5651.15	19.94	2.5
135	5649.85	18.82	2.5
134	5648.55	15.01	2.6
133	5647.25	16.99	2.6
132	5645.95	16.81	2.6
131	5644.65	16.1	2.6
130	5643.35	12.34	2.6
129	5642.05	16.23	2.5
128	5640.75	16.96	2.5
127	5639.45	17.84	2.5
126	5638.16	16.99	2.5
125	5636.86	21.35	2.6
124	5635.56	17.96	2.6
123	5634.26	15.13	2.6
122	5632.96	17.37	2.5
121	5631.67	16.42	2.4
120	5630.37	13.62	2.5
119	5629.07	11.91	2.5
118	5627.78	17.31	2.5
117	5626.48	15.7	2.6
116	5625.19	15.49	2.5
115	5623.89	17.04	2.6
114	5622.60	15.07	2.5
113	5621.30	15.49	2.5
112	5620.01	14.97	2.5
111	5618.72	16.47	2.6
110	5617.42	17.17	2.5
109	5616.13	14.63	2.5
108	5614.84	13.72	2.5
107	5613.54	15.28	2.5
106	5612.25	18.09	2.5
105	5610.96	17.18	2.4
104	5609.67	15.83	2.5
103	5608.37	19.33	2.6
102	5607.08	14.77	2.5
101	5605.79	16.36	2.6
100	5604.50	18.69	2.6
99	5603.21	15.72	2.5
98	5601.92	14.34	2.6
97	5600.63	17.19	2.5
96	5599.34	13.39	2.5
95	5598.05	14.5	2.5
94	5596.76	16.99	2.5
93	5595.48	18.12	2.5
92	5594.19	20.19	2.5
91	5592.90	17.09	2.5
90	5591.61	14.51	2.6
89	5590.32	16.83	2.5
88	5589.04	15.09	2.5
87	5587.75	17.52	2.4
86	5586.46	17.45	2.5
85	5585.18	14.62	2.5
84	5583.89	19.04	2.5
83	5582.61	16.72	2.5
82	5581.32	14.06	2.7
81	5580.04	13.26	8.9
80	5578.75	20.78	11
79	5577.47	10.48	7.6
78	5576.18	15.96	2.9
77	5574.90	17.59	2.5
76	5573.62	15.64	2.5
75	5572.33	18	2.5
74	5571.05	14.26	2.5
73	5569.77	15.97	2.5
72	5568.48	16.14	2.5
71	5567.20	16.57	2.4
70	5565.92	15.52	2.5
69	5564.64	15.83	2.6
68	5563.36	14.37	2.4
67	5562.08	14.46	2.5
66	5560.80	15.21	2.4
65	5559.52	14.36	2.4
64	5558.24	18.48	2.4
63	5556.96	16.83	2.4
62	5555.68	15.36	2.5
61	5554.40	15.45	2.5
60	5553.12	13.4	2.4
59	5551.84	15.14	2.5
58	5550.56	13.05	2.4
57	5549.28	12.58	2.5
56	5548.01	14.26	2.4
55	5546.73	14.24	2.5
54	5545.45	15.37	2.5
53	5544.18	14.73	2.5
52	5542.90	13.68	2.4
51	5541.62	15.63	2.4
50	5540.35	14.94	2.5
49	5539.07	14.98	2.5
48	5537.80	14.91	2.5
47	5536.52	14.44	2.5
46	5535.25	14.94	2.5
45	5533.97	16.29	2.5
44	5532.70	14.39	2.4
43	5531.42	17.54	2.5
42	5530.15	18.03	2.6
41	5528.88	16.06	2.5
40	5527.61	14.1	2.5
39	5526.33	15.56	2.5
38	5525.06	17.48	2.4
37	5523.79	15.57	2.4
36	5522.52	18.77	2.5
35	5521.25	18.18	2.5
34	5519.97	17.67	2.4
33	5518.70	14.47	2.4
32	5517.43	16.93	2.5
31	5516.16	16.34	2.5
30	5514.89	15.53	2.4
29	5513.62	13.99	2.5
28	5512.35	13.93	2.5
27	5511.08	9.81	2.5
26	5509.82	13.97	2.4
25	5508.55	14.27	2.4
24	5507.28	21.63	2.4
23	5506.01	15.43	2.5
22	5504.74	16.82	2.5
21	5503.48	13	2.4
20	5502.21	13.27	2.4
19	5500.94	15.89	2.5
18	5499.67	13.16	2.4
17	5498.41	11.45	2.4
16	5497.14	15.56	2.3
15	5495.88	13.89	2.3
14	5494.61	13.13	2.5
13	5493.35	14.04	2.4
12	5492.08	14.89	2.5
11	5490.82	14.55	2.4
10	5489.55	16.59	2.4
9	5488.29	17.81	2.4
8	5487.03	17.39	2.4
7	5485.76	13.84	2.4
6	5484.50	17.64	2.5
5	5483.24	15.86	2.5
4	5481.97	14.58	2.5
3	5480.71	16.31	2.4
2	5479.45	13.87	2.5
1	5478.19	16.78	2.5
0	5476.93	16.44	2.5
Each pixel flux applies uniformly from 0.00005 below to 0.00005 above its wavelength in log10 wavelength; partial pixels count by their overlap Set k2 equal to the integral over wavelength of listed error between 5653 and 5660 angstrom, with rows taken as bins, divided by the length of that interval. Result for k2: 2.50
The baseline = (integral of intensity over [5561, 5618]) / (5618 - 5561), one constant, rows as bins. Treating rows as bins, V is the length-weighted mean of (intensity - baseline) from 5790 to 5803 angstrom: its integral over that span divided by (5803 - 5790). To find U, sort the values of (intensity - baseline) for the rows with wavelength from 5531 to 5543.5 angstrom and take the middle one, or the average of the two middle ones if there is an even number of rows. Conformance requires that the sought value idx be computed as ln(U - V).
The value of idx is -1.40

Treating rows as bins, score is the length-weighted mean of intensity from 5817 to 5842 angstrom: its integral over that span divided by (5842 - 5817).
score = 16.51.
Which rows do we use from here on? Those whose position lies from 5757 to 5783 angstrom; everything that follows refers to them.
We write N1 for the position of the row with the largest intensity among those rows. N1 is 5762.85 angstrom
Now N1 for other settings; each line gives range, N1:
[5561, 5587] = 5578.75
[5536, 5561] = 5558.24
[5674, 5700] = 5690.32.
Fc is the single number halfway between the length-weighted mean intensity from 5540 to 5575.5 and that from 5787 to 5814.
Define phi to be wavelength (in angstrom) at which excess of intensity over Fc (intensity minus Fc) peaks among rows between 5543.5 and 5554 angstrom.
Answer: 5545.45 angstrom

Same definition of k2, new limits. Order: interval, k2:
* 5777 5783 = 2.59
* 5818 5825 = 3.21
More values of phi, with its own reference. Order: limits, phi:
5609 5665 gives 5636.86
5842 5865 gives 5859.18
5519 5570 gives 5522.52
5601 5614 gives 5608.37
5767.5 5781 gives 5769.48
